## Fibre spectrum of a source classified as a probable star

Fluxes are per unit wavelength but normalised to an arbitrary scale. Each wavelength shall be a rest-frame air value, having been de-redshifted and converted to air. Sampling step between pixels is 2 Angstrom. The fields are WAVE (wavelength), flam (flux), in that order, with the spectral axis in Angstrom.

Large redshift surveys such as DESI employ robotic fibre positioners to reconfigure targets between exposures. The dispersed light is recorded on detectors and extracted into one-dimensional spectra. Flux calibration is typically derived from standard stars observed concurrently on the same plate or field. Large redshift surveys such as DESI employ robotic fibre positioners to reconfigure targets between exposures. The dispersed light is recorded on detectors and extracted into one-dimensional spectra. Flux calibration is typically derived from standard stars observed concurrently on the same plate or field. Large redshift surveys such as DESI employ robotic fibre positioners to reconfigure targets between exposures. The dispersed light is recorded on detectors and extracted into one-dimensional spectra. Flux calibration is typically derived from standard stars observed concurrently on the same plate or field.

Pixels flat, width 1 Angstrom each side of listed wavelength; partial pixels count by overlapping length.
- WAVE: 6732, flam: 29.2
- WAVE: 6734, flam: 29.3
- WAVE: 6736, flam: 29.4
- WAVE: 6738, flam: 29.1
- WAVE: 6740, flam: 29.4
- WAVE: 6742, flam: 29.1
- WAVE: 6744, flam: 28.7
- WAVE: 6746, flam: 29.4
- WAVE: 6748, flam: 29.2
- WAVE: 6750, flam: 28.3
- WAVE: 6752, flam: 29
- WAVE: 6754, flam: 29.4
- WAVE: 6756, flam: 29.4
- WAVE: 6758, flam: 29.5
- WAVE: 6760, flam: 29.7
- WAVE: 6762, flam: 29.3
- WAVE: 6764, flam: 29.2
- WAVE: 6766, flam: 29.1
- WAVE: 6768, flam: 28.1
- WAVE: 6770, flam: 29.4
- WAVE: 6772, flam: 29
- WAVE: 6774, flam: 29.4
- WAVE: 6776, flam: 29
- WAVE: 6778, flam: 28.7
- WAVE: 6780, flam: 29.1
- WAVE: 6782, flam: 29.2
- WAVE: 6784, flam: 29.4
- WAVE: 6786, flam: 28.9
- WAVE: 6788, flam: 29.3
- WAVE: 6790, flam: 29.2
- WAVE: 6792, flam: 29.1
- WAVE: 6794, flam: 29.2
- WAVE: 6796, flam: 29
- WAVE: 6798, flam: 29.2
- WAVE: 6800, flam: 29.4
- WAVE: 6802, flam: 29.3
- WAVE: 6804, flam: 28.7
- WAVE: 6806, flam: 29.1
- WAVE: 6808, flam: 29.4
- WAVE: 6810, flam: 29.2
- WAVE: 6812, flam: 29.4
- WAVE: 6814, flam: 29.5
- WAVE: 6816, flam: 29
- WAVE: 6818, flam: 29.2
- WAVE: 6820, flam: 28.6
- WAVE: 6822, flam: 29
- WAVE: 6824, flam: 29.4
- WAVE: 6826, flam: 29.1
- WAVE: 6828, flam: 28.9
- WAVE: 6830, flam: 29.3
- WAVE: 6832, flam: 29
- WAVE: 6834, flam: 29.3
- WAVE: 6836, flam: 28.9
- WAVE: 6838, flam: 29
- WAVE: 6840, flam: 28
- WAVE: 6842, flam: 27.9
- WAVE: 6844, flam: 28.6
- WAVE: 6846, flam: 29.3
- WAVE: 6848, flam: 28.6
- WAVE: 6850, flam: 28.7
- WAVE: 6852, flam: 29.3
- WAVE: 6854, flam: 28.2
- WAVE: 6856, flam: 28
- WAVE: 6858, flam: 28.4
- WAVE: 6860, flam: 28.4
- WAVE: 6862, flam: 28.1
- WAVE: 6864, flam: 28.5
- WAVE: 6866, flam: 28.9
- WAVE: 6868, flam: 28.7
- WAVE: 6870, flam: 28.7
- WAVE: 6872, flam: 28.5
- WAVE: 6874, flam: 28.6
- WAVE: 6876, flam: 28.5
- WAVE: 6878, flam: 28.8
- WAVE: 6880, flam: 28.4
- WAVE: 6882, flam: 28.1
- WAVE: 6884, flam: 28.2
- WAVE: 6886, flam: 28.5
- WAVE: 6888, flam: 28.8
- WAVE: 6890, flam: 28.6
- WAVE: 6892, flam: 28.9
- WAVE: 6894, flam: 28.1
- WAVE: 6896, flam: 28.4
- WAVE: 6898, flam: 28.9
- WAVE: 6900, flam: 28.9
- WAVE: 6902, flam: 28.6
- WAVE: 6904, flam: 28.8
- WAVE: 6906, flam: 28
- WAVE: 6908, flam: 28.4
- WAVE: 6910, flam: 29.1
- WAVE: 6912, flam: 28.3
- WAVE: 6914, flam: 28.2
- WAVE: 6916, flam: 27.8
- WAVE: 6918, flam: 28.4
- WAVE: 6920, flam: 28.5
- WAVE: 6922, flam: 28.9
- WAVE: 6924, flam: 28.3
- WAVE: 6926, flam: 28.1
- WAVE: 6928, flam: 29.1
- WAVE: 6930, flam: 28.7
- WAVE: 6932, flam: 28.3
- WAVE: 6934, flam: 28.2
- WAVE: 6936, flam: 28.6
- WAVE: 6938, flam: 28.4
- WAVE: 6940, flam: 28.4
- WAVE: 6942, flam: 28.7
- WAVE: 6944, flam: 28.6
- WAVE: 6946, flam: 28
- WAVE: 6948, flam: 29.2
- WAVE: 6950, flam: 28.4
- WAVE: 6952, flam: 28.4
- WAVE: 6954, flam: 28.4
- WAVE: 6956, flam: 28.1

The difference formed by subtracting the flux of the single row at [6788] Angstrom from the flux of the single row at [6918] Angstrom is -0.90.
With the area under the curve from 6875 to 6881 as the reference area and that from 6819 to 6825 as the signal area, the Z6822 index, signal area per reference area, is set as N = 1.02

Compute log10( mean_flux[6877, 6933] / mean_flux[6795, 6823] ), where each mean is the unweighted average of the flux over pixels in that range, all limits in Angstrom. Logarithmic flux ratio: -0.010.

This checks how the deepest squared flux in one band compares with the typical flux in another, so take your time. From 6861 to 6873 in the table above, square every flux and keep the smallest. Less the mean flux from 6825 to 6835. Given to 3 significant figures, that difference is 760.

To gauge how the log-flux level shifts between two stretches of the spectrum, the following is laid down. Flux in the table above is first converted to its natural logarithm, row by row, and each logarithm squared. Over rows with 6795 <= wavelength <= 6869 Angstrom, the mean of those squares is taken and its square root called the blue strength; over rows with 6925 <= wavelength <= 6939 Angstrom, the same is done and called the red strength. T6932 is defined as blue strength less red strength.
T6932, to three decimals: 0.014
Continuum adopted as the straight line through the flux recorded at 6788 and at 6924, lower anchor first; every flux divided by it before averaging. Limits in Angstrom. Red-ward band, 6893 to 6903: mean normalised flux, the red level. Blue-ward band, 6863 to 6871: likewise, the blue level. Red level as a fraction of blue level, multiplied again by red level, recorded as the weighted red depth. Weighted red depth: 1.01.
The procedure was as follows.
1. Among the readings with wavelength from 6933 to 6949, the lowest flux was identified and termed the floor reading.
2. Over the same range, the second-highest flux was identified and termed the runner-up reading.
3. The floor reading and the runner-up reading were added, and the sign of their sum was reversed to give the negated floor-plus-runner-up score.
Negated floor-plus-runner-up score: -56.7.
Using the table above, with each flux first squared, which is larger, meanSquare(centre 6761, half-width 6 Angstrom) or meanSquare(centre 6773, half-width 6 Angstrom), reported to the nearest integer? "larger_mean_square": 862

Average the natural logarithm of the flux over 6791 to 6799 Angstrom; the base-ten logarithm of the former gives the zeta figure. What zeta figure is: 0.528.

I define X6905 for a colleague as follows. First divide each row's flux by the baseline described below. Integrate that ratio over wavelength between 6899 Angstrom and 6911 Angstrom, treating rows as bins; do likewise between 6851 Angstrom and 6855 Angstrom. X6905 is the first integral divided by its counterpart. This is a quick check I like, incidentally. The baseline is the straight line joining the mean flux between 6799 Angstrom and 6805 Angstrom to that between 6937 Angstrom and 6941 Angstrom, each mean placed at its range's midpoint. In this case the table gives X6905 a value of 3.0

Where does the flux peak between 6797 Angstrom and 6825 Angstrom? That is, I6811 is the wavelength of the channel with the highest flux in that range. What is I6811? 6814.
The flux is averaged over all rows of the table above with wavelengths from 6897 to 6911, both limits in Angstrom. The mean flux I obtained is 28.67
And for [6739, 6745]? 29.07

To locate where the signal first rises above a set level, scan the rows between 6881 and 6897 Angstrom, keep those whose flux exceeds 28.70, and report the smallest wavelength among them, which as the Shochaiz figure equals 6888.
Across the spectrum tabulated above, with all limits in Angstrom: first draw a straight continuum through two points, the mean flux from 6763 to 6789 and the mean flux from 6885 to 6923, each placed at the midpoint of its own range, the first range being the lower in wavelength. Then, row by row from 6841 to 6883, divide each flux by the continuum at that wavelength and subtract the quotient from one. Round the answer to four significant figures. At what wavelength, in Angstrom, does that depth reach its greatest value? 6842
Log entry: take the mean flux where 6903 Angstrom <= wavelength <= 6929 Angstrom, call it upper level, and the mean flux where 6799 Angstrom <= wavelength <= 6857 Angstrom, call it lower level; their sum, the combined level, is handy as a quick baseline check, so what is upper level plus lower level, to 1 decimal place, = 57.4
